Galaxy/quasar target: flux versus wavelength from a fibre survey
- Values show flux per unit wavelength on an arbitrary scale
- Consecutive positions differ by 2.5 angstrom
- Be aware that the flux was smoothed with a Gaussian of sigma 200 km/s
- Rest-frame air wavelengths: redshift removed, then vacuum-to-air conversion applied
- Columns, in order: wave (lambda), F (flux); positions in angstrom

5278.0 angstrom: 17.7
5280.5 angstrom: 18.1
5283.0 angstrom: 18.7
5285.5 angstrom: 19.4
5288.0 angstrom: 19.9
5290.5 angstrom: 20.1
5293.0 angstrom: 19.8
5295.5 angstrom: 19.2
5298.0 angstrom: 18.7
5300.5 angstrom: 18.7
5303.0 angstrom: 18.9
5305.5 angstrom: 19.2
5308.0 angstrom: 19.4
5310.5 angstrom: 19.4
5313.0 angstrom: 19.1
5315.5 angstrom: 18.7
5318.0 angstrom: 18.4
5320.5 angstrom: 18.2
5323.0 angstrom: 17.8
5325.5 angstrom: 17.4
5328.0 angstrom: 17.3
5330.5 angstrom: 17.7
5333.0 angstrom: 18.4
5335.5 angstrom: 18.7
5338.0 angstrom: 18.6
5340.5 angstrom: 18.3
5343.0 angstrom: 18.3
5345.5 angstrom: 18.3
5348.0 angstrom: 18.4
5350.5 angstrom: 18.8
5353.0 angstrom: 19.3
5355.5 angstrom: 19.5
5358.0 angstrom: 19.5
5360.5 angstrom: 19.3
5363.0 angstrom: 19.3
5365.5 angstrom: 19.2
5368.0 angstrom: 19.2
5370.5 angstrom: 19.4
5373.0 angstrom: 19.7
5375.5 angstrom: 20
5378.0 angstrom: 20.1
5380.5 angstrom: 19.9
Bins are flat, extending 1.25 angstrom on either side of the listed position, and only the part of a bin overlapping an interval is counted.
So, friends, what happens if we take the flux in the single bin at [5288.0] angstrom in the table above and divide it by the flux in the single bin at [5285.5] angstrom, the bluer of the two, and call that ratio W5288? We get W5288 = 1.03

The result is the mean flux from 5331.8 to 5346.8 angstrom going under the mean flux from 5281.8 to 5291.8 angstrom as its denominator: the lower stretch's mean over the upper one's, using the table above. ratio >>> 1.06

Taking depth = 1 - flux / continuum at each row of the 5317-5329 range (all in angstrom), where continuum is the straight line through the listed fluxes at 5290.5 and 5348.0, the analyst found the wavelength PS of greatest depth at 5328.0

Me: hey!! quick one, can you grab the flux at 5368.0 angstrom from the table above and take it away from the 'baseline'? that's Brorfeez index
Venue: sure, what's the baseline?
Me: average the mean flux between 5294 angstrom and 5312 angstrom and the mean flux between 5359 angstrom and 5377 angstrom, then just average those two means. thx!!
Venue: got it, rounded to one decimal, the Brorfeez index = 0.1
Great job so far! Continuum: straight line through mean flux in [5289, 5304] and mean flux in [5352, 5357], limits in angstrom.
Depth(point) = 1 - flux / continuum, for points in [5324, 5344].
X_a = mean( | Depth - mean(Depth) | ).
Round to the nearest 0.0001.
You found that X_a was 0.0234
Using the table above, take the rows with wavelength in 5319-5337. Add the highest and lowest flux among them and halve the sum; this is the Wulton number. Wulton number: 18.0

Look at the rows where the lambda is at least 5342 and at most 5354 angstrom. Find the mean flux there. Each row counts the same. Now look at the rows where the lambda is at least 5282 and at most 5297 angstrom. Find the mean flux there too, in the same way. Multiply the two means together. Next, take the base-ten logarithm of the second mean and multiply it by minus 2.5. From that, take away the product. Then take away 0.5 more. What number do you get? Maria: -367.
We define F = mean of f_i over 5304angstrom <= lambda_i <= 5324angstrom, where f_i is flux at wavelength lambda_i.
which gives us 18.8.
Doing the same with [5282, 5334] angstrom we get 18.8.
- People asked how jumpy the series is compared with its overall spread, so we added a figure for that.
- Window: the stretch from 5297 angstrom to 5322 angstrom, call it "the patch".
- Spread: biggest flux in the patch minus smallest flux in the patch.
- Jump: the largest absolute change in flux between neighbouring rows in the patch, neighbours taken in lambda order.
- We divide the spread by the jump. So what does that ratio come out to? 3.0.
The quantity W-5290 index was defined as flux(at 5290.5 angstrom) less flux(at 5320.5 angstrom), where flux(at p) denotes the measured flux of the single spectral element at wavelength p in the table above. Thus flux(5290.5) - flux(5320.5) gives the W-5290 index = 1.90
